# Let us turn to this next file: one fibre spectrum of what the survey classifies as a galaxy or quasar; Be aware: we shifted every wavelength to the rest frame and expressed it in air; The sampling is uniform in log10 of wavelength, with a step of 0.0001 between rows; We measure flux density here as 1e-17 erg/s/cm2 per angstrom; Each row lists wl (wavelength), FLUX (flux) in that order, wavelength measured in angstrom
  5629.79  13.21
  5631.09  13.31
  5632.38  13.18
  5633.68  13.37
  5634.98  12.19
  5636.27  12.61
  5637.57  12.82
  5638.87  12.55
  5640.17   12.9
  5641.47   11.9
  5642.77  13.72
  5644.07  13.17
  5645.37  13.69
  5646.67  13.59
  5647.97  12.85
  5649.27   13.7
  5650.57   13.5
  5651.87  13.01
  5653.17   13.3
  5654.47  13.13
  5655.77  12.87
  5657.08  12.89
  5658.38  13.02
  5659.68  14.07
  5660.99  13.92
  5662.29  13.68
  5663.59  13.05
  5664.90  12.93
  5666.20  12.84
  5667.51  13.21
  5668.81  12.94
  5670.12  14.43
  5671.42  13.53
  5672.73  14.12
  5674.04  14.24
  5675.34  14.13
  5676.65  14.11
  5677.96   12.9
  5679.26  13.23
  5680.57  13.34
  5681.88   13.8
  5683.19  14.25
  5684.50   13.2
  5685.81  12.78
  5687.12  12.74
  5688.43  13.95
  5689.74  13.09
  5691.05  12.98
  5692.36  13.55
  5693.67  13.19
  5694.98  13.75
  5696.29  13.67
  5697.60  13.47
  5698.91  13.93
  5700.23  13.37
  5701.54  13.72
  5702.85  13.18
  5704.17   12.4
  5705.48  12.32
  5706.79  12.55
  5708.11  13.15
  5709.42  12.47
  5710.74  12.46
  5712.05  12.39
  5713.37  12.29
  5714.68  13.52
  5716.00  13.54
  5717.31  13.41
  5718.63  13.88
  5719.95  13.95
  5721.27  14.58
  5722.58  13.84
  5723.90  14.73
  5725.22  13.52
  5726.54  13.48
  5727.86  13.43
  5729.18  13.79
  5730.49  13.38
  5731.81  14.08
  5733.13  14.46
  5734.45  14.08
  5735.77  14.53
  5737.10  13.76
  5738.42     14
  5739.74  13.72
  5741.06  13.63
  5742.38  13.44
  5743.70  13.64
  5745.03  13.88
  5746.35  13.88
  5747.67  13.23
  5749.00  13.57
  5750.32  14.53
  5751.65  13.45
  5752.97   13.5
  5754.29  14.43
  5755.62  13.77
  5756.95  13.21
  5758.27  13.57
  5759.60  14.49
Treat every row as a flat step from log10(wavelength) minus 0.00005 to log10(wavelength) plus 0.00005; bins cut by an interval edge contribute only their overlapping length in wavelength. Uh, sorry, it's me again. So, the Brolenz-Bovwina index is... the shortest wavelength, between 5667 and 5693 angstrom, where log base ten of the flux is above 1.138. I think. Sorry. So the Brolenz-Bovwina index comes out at 5670.12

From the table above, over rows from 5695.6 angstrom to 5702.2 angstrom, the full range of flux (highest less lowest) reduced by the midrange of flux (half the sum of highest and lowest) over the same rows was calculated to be -13.1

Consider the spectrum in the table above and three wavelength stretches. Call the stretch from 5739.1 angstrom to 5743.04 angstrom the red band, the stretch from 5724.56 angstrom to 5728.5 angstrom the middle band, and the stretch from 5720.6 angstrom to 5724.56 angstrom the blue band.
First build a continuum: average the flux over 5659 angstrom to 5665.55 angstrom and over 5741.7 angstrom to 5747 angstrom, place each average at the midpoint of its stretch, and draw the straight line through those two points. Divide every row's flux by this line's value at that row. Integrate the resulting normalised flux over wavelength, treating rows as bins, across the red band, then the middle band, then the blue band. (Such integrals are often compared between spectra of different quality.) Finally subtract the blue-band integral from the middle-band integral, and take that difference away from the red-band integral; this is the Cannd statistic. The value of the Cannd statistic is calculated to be 4.20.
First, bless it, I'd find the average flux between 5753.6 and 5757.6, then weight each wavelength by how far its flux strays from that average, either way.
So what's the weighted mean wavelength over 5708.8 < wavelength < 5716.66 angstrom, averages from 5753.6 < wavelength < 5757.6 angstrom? 5711.8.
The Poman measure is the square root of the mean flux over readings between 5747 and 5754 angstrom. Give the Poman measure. 3.70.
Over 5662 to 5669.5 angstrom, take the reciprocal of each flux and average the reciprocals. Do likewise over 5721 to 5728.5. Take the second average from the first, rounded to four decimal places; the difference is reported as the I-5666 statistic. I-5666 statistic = 0.0044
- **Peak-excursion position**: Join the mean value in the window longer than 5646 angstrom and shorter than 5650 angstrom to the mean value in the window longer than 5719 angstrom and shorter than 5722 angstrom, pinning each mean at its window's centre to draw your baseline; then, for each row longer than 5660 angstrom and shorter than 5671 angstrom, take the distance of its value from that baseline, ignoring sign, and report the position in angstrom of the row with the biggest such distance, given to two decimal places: 5670.12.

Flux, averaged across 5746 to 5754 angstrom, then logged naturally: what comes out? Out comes 2.62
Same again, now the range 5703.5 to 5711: 2.53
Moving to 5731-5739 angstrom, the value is 2.65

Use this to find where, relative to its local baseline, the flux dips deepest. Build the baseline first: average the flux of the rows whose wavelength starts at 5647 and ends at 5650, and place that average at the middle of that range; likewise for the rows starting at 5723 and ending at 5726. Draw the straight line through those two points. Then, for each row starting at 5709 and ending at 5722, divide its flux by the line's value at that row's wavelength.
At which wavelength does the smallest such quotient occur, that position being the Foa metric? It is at 5713.37 angstrom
